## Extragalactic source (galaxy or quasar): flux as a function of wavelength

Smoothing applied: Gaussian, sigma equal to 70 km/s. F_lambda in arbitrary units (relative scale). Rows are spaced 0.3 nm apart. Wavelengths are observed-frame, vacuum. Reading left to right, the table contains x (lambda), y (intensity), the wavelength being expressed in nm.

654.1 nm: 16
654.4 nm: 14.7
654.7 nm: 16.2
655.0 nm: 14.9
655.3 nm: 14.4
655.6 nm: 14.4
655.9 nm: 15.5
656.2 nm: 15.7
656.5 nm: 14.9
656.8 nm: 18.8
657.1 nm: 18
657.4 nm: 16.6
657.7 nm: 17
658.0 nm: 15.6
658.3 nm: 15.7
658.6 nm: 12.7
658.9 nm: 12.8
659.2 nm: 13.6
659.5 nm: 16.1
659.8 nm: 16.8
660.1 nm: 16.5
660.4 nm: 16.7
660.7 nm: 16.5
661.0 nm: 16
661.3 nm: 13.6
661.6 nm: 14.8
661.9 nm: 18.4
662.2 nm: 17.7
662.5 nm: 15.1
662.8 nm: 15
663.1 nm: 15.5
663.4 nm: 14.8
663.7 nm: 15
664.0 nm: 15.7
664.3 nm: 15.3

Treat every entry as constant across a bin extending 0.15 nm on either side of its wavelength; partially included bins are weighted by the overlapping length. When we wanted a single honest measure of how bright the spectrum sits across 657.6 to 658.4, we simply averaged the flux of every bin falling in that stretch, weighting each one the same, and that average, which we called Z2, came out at 16.1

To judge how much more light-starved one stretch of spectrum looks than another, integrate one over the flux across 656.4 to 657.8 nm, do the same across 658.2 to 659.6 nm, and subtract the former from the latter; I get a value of 0.018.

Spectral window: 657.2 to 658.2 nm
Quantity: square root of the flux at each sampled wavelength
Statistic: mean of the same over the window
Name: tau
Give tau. 4.05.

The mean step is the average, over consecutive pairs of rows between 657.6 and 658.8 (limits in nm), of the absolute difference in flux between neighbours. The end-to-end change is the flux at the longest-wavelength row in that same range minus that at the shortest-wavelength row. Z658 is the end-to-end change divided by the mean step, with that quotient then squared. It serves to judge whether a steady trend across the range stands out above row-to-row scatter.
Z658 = 8.2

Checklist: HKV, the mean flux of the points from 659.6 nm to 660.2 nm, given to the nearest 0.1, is 16.6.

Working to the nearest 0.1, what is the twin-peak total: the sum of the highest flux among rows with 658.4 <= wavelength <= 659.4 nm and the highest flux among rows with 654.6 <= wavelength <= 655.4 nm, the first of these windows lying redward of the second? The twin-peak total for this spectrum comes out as 29.8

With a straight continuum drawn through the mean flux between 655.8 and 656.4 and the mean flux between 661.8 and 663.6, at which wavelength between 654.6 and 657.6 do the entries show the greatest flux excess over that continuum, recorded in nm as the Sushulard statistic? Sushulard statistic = 656.8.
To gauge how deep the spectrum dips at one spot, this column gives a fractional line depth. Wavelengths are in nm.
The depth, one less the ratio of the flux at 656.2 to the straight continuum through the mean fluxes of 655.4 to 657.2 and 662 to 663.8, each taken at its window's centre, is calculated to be 0.03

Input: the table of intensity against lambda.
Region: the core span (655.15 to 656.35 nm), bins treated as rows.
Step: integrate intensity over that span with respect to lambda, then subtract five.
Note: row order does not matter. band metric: 13.0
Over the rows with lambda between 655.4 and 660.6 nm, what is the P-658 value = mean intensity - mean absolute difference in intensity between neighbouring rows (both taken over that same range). 14.6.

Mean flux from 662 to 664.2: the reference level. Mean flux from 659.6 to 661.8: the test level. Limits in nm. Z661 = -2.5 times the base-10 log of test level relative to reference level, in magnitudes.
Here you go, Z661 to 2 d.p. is -0.02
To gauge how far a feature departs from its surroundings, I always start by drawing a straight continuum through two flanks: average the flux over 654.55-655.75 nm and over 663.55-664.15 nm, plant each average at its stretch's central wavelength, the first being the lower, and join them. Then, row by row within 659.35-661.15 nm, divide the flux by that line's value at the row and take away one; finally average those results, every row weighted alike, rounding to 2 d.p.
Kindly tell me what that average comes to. 0.08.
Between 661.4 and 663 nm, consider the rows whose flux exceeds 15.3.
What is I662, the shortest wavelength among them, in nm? 661.9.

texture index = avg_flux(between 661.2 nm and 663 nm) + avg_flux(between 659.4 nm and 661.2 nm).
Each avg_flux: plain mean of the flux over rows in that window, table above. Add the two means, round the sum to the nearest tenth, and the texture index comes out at 32.2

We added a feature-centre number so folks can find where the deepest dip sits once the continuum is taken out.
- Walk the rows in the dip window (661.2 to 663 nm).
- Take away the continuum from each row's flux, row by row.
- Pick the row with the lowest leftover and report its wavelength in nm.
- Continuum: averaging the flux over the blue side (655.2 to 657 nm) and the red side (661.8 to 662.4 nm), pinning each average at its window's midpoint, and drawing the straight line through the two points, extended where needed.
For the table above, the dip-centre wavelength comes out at 661.3 nm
